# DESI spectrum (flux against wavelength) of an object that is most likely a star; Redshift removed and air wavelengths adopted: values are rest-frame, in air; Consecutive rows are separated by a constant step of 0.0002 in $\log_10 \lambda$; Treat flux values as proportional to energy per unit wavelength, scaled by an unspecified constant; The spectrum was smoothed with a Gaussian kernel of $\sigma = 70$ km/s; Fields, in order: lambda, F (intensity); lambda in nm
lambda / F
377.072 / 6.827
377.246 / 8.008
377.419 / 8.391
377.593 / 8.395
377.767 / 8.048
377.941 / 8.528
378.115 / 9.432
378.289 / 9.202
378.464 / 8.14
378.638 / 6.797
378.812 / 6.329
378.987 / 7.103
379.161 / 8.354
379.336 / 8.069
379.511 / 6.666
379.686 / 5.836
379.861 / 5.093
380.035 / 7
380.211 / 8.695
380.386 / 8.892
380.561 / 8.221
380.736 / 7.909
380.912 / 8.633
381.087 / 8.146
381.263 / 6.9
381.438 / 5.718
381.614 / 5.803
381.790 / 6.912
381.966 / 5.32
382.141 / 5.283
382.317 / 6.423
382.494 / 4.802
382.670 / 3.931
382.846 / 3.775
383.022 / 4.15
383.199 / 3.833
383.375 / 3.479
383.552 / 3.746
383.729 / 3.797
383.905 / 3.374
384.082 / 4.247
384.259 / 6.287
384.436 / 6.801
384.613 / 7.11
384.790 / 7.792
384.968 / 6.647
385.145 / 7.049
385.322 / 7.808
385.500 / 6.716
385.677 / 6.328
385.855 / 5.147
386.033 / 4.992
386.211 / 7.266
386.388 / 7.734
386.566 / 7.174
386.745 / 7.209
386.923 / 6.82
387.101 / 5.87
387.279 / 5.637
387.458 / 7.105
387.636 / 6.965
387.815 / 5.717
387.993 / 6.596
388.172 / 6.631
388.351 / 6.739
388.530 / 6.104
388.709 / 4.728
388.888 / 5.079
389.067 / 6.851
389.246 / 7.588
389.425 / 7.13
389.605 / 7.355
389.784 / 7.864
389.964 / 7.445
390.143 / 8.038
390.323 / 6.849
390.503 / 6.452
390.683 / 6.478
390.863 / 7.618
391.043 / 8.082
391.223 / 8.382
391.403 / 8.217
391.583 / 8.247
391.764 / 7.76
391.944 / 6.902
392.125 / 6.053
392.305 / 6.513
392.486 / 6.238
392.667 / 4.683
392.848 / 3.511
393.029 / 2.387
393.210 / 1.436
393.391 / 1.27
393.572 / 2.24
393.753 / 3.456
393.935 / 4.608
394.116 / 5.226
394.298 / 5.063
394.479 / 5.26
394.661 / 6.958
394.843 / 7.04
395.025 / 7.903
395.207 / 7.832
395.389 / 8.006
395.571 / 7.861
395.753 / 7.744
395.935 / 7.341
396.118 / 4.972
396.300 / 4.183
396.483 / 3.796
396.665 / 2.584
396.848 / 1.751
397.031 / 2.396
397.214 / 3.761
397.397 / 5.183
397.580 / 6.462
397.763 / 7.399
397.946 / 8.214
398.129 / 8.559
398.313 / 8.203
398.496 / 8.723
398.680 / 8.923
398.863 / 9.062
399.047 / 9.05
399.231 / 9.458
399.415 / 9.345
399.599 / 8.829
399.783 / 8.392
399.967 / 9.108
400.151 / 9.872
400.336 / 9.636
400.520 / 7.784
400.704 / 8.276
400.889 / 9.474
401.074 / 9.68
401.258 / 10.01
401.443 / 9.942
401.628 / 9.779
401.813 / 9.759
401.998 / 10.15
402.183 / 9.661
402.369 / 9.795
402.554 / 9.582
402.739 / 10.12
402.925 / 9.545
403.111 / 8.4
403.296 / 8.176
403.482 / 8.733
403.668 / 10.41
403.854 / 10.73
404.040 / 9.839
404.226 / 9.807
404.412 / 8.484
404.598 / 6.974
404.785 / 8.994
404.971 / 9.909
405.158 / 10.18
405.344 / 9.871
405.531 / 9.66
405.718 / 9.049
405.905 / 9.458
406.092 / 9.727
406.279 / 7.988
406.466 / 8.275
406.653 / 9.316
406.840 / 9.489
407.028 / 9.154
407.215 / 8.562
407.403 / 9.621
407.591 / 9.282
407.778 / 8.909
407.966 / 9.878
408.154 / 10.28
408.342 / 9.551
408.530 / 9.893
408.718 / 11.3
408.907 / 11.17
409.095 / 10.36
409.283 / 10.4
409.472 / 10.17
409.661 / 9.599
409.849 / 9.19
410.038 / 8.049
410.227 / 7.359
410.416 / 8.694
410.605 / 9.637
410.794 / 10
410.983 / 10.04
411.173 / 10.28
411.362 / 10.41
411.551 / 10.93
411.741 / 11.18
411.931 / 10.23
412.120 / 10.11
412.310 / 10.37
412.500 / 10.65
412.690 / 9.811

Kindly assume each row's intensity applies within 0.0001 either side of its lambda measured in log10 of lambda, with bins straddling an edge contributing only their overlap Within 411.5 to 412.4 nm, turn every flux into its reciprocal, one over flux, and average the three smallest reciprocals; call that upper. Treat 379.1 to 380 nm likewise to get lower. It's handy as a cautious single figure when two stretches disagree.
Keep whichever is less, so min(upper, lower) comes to 0.092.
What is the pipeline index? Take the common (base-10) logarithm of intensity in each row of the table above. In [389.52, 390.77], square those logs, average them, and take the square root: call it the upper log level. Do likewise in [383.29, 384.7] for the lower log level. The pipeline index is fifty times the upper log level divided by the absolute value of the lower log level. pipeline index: 63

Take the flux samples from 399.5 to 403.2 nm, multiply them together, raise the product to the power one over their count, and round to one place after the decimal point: 9.4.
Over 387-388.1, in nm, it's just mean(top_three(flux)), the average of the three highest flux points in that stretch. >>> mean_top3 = 6.9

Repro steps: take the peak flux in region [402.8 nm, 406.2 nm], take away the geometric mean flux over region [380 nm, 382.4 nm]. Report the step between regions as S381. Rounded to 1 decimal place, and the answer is 3.7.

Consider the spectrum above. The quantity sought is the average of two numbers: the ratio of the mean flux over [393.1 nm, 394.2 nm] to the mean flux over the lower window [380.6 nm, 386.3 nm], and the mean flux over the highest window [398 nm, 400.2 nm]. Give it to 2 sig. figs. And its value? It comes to 4.7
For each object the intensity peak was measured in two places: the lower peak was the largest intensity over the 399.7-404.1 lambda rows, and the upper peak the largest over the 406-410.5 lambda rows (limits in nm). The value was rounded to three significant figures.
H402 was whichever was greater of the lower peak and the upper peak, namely 11.3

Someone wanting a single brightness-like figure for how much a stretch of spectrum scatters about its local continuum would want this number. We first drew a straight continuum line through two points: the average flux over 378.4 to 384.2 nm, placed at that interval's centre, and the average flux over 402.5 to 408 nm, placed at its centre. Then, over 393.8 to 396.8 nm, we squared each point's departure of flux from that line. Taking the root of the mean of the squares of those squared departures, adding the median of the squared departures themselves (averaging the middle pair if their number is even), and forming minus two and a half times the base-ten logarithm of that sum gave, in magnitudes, -2.9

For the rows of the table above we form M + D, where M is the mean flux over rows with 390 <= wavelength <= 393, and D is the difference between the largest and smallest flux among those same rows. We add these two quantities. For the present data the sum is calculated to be 11.7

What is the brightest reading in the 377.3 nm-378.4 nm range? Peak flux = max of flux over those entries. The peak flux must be 9.432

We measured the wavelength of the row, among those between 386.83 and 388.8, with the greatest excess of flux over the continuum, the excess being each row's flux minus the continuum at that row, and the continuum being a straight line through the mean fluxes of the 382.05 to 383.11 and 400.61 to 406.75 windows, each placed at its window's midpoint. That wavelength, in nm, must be 387.458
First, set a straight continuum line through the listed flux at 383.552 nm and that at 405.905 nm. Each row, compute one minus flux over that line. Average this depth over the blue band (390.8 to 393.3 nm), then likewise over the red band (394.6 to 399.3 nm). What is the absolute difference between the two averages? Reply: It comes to 0.12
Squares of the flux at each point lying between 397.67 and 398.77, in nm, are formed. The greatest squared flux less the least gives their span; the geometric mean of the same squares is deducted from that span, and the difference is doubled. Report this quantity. -89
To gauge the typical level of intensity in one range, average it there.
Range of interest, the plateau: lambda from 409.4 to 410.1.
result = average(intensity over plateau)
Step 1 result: 9.3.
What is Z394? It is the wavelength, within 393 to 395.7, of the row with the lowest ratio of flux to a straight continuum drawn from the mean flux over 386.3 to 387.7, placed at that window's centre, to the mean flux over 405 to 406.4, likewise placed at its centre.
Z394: 393.391 nm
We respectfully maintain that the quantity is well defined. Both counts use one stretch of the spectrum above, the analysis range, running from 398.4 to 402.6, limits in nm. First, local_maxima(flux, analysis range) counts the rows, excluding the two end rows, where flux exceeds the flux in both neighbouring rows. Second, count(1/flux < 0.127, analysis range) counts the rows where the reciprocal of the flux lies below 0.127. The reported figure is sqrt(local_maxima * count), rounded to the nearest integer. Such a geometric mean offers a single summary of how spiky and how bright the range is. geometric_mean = 11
